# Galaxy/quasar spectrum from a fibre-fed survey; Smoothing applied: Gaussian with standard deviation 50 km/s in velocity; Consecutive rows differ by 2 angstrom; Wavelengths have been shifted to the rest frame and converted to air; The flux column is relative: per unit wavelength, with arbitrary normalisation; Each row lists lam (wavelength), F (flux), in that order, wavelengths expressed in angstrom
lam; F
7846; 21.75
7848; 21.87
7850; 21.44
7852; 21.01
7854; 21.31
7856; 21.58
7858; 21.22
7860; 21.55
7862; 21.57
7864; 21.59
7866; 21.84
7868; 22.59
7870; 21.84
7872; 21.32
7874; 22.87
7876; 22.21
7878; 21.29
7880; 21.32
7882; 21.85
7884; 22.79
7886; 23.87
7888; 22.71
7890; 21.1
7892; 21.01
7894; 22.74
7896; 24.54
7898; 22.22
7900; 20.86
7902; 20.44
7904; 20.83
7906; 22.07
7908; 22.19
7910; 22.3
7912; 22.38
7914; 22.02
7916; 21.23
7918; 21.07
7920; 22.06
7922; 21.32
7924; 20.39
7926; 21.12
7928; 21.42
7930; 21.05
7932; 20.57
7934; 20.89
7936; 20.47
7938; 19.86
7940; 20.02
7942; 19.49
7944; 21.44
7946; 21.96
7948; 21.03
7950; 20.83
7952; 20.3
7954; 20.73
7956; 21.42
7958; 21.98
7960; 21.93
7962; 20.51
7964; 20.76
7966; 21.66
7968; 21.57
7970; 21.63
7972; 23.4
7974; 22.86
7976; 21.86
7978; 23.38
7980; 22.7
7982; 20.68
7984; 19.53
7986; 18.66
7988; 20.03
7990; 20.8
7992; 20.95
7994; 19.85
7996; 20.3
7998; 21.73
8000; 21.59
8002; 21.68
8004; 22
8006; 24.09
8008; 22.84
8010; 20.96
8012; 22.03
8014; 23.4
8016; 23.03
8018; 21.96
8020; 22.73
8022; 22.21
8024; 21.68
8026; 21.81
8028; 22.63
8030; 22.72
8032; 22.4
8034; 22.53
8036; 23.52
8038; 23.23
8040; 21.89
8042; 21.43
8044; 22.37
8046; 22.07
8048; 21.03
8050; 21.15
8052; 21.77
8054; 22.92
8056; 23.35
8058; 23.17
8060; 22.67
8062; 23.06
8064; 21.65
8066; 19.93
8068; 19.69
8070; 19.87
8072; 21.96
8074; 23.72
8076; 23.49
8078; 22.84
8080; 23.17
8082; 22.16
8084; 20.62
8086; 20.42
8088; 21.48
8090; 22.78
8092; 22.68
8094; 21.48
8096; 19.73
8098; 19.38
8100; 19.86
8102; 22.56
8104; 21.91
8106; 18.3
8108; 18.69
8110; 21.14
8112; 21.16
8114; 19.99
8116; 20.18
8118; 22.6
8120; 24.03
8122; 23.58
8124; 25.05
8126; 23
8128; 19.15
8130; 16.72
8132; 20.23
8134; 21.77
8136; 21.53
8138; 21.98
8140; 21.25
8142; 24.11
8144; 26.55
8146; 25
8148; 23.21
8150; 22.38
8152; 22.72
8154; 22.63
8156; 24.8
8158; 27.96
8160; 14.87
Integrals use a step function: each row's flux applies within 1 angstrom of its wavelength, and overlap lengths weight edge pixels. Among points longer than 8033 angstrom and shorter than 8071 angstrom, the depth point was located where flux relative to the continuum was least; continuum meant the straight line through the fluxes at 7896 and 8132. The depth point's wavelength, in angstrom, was 8068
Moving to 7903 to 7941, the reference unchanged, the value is 7938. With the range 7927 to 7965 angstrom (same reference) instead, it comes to 7942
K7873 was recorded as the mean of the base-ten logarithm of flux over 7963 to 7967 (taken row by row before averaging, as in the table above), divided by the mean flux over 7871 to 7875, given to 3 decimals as 0.060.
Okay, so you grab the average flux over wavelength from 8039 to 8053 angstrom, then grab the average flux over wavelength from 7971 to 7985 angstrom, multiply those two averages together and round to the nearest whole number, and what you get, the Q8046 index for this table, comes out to 478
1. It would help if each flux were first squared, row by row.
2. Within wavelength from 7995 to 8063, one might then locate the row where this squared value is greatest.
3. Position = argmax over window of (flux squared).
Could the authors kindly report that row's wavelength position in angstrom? 8006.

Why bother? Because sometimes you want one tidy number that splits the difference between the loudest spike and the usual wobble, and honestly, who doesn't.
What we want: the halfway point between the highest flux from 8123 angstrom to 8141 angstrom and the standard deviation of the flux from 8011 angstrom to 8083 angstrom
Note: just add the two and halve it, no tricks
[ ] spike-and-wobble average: 13.0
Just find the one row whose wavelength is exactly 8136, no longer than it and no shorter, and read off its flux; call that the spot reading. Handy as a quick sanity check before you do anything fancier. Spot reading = 21.53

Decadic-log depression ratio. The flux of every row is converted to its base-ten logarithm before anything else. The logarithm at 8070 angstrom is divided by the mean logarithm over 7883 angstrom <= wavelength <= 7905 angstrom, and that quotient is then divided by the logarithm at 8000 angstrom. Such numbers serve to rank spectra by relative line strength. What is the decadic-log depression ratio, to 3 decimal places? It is 0.724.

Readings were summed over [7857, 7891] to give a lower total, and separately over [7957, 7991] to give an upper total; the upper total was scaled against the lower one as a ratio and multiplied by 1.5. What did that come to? 1.46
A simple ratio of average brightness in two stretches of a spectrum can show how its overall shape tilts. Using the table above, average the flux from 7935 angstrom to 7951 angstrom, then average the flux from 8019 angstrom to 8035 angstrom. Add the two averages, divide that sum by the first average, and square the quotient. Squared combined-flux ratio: 4.3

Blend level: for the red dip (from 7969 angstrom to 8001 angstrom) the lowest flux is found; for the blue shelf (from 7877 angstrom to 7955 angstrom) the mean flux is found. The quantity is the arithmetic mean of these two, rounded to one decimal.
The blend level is 20.0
